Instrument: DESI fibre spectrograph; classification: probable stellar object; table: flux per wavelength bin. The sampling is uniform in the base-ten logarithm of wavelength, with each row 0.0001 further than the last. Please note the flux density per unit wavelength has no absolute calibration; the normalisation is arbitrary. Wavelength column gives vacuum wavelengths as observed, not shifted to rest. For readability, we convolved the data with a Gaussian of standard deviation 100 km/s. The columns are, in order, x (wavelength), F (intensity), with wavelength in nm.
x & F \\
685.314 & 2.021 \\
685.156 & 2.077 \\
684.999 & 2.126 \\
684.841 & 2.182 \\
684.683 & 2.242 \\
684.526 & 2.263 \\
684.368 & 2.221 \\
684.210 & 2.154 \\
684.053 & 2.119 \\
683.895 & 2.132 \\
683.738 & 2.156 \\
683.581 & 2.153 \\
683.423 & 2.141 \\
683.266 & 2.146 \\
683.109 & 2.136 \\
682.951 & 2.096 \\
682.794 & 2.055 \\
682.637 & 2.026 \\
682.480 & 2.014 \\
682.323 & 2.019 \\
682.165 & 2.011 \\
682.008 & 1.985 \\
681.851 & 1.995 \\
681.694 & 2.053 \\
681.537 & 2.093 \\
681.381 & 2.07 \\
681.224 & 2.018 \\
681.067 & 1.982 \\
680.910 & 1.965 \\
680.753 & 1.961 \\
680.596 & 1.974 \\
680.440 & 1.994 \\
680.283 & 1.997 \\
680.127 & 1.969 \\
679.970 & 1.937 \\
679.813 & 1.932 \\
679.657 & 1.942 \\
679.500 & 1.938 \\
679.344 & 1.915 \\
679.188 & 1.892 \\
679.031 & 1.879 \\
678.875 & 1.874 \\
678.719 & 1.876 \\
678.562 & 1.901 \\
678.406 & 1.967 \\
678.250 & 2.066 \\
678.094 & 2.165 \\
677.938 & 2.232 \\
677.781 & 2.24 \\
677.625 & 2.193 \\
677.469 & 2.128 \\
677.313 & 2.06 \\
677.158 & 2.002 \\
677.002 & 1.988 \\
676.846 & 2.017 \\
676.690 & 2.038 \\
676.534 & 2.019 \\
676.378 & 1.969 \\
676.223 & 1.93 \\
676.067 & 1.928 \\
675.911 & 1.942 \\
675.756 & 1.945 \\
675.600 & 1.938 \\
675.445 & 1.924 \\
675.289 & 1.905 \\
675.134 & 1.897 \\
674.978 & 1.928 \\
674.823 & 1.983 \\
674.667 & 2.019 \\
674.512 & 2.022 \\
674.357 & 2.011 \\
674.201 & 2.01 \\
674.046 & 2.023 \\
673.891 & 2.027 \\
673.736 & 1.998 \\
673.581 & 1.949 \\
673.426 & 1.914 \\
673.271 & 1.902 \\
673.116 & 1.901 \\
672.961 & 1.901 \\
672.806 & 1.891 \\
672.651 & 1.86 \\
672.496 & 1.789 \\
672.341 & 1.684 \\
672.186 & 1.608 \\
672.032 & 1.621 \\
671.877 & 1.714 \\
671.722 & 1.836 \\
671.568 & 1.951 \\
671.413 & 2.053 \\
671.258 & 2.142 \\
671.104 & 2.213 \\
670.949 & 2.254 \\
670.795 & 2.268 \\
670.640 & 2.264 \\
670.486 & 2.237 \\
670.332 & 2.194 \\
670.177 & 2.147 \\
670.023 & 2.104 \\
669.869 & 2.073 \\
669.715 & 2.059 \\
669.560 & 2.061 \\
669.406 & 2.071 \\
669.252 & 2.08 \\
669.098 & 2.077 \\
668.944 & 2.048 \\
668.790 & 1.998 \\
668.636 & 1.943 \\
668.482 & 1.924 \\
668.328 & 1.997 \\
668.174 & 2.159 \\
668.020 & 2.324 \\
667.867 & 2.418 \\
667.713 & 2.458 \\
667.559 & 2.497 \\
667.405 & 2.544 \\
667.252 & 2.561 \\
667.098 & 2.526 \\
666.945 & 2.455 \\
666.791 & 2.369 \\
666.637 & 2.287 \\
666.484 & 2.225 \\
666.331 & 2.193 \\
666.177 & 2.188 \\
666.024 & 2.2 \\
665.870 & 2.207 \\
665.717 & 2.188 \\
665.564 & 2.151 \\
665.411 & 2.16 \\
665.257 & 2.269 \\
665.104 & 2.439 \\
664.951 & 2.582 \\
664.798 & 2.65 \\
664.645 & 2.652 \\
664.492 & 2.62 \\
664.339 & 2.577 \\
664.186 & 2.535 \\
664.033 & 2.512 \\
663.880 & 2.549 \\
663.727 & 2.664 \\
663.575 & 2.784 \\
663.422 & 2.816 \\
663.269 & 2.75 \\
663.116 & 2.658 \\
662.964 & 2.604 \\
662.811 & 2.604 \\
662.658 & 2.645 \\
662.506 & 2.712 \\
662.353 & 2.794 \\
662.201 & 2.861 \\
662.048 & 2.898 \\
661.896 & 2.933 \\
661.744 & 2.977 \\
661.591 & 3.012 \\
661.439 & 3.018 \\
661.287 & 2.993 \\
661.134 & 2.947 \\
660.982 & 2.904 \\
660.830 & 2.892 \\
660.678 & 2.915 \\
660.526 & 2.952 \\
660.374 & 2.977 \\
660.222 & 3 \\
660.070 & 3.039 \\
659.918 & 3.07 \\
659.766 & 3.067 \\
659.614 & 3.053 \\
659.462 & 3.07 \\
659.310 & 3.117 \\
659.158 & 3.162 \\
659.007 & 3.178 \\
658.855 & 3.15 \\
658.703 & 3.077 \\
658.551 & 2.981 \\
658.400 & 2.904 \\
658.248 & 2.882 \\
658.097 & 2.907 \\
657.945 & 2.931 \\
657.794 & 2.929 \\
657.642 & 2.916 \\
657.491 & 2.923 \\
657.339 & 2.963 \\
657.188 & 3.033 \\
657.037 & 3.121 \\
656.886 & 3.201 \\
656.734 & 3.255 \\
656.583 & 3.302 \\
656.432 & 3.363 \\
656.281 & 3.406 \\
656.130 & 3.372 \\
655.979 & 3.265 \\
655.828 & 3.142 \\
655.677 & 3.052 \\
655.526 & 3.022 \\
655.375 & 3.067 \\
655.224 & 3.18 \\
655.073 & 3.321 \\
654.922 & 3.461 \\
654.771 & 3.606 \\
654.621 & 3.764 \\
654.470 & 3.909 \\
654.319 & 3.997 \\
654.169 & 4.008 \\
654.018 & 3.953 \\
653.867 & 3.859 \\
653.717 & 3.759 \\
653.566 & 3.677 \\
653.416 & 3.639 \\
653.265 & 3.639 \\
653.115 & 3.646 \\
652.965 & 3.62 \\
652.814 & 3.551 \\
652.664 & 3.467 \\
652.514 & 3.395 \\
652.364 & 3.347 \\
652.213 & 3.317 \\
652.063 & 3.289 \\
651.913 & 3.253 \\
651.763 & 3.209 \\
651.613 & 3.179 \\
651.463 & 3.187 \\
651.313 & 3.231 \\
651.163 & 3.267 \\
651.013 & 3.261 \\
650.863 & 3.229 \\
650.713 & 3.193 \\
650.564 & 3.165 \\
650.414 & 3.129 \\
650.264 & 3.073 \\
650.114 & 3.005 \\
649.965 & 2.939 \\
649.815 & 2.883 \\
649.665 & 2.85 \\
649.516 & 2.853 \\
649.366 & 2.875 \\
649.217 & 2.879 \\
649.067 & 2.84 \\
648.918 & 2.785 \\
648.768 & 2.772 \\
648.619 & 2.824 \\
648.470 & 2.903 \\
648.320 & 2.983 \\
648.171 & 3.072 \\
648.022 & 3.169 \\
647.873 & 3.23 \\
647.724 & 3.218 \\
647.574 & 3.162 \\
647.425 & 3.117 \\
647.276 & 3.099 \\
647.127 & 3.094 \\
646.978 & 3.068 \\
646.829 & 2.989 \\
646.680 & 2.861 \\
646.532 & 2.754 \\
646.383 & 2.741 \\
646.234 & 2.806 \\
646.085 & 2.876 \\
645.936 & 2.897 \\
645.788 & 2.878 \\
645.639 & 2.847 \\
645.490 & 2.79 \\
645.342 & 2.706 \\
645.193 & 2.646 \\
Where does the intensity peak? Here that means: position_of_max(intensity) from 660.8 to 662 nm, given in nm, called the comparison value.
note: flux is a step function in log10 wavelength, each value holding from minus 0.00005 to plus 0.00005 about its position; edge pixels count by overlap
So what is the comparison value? 661.439 nm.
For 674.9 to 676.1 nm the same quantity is 675.756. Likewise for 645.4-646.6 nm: 645.936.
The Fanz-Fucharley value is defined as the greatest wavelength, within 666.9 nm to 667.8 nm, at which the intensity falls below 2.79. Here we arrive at 667.713 nm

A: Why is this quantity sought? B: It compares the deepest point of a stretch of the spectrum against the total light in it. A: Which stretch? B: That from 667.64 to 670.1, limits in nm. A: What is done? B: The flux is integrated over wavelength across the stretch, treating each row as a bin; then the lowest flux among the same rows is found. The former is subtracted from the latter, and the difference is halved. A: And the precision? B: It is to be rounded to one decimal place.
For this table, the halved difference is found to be -1.6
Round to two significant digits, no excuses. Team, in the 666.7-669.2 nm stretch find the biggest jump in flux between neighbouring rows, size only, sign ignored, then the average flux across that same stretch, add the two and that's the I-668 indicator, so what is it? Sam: 2.4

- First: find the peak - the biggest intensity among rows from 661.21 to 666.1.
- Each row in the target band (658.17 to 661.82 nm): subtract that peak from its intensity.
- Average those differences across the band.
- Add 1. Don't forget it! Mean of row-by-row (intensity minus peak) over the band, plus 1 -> 1.00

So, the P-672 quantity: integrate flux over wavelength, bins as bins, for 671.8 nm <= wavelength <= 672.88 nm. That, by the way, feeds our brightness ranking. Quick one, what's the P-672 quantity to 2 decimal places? 1.88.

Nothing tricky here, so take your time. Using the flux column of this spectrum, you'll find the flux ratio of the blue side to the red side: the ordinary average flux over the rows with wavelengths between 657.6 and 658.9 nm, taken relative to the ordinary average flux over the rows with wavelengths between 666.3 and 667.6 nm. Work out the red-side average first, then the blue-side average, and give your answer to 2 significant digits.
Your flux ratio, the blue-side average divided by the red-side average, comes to 1.2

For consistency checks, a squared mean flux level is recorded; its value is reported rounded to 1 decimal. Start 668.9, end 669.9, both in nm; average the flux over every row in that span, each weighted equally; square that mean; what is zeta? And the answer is 4.3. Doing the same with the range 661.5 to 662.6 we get 8.3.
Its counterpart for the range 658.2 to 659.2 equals 9.3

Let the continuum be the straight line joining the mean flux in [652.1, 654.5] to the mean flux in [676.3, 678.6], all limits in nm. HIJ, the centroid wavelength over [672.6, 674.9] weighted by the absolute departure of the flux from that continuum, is 673.56 nm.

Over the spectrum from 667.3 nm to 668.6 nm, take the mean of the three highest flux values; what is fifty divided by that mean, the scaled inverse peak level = 20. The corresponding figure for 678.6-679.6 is 26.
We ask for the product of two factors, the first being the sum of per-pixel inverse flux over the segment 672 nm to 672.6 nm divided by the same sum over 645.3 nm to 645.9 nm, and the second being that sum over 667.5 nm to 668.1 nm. 2.8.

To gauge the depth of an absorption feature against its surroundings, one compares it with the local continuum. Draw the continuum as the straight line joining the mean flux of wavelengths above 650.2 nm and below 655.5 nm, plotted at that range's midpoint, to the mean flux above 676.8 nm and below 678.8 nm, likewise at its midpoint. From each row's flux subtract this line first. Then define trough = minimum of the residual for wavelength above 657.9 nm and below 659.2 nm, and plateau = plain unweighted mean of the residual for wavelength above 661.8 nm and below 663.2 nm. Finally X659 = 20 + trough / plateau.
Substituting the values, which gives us 21.6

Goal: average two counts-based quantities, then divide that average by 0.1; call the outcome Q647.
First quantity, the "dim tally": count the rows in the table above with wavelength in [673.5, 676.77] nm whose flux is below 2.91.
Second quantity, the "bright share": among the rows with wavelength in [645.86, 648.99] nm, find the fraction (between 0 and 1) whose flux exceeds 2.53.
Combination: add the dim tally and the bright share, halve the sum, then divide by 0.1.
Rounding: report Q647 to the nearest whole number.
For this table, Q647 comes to 110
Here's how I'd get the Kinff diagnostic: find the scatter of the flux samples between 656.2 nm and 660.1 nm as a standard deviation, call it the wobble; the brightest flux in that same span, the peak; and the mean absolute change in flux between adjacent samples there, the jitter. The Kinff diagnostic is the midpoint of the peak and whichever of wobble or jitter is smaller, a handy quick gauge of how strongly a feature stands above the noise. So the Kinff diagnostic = 1.7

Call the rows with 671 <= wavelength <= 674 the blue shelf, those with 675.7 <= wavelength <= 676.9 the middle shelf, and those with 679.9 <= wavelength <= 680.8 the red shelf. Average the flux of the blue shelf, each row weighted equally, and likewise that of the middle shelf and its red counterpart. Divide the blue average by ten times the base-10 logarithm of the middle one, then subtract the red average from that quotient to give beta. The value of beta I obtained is -1.33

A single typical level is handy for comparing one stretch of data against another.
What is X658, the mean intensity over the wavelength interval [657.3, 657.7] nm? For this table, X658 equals 2.93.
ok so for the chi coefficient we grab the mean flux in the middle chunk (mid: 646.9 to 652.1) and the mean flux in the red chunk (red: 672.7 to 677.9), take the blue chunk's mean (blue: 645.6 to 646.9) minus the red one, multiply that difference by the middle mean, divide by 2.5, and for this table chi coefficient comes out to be 1.06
